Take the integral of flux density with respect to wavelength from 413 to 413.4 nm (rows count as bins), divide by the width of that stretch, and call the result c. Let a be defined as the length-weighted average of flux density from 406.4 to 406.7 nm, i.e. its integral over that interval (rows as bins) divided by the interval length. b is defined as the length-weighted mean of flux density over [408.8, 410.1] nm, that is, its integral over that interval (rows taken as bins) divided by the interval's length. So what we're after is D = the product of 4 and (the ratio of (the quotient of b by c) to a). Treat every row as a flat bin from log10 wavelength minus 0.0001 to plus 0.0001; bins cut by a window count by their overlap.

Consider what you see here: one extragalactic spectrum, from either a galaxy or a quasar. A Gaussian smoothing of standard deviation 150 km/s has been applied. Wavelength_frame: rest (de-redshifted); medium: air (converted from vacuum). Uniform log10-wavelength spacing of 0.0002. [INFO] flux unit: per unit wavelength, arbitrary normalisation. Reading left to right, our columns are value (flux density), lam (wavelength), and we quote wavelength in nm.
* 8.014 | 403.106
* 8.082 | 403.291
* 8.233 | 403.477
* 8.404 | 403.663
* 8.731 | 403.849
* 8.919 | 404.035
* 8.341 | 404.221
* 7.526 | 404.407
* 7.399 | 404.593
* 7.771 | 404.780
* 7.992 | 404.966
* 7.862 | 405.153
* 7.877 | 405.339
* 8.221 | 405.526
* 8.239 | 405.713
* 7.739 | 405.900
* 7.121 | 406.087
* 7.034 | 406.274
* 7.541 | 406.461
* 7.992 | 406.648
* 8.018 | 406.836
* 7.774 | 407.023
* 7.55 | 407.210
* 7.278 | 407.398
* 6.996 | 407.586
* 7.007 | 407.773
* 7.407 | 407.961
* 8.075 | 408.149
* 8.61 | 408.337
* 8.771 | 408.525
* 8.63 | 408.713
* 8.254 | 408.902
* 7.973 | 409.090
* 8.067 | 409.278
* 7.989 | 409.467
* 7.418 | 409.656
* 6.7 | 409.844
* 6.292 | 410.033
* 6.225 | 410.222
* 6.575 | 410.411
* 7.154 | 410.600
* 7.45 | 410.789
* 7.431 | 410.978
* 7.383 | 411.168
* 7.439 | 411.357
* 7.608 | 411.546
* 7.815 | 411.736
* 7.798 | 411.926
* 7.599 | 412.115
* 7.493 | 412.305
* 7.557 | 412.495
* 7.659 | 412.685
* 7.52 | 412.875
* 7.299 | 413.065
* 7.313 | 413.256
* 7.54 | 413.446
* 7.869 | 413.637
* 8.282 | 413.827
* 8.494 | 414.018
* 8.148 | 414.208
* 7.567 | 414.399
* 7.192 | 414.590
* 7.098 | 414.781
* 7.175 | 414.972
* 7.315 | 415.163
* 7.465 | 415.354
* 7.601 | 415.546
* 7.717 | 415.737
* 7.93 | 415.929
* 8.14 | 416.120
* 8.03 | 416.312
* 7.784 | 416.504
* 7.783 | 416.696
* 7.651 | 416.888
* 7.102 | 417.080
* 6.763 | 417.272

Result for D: 0.531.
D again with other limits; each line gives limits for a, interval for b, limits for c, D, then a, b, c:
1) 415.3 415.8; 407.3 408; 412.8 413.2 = 0.510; 7.6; 7.2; 7.4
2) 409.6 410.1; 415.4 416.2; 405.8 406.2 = 0.620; 6.8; 7.8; 7.4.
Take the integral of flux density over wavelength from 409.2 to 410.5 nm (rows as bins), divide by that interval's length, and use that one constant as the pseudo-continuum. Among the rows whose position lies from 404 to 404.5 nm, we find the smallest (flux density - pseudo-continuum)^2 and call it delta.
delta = 0.25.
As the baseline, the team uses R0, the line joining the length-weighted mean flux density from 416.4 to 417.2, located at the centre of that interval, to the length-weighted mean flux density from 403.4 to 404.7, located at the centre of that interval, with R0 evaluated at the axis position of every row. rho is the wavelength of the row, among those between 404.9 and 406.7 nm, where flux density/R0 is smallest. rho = 406.274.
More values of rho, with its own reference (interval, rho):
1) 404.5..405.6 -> 404.593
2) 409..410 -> 409.844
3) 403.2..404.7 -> 404.593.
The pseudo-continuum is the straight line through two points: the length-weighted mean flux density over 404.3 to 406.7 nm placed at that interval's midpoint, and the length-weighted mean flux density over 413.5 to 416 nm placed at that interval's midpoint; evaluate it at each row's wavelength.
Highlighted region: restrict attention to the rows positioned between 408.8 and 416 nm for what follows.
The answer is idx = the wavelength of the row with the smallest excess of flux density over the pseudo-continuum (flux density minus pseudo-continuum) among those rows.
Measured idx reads 410.222 nm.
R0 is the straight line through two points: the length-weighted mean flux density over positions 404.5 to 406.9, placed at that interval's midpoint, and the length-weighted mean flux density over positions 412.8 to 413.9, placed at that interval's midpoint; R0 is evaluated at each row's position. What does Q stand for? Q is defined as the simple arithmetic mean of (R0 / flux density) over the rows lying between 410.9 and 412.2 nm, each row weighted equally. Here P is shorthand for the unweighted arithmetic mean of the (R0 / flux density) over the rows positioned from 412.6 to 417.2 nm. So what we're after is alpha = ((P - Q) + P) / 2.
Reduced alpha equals 0.490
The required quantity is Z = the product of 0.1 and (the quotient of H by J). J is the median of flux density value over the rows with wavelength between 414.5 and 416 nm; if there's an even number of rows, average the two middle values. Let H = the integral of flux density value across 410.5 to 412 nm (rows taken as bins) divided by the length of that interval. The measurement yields 0.102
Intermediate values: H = 7.50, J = 7.4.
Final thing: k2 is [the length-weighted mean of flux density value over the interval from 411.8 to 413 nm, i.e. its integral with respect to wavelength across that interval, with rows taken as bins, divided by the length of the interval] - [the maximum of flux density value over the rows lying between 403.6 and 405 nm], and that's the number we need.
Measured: -1.31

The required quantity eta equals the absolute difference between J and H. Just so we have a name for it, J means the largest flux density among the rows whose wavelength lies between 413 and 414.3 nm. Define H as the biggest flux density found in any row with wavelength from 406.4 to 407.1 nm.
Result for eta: 0.48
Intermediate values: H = 8.018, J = 8.494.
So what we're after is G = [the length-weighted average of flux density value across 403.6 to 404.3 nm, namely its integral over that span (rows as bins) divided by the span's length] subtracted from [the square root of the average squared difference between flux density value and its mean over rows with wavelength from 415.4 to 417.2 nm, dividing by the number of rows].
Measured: -8.3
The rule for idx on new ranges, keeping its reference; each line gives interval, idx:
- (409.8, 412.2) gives 410.222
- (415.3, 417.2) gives 417.080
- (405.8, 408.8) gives 407.586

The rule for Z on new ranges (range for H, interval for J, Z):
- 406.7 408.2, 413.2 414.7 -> 0.097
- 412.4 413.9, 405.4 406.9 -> 0.097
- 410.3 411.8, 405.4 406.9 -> 0.093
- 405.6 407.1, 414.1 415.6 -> 0.104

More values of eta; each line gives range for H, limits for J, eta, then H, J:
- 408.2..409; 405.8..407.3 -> 0.75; 8.771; 8.018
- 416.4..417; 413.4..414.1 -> 0.71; 7.784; 8.494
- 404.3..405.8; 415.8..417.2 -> 0.10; 8.239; 8.14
